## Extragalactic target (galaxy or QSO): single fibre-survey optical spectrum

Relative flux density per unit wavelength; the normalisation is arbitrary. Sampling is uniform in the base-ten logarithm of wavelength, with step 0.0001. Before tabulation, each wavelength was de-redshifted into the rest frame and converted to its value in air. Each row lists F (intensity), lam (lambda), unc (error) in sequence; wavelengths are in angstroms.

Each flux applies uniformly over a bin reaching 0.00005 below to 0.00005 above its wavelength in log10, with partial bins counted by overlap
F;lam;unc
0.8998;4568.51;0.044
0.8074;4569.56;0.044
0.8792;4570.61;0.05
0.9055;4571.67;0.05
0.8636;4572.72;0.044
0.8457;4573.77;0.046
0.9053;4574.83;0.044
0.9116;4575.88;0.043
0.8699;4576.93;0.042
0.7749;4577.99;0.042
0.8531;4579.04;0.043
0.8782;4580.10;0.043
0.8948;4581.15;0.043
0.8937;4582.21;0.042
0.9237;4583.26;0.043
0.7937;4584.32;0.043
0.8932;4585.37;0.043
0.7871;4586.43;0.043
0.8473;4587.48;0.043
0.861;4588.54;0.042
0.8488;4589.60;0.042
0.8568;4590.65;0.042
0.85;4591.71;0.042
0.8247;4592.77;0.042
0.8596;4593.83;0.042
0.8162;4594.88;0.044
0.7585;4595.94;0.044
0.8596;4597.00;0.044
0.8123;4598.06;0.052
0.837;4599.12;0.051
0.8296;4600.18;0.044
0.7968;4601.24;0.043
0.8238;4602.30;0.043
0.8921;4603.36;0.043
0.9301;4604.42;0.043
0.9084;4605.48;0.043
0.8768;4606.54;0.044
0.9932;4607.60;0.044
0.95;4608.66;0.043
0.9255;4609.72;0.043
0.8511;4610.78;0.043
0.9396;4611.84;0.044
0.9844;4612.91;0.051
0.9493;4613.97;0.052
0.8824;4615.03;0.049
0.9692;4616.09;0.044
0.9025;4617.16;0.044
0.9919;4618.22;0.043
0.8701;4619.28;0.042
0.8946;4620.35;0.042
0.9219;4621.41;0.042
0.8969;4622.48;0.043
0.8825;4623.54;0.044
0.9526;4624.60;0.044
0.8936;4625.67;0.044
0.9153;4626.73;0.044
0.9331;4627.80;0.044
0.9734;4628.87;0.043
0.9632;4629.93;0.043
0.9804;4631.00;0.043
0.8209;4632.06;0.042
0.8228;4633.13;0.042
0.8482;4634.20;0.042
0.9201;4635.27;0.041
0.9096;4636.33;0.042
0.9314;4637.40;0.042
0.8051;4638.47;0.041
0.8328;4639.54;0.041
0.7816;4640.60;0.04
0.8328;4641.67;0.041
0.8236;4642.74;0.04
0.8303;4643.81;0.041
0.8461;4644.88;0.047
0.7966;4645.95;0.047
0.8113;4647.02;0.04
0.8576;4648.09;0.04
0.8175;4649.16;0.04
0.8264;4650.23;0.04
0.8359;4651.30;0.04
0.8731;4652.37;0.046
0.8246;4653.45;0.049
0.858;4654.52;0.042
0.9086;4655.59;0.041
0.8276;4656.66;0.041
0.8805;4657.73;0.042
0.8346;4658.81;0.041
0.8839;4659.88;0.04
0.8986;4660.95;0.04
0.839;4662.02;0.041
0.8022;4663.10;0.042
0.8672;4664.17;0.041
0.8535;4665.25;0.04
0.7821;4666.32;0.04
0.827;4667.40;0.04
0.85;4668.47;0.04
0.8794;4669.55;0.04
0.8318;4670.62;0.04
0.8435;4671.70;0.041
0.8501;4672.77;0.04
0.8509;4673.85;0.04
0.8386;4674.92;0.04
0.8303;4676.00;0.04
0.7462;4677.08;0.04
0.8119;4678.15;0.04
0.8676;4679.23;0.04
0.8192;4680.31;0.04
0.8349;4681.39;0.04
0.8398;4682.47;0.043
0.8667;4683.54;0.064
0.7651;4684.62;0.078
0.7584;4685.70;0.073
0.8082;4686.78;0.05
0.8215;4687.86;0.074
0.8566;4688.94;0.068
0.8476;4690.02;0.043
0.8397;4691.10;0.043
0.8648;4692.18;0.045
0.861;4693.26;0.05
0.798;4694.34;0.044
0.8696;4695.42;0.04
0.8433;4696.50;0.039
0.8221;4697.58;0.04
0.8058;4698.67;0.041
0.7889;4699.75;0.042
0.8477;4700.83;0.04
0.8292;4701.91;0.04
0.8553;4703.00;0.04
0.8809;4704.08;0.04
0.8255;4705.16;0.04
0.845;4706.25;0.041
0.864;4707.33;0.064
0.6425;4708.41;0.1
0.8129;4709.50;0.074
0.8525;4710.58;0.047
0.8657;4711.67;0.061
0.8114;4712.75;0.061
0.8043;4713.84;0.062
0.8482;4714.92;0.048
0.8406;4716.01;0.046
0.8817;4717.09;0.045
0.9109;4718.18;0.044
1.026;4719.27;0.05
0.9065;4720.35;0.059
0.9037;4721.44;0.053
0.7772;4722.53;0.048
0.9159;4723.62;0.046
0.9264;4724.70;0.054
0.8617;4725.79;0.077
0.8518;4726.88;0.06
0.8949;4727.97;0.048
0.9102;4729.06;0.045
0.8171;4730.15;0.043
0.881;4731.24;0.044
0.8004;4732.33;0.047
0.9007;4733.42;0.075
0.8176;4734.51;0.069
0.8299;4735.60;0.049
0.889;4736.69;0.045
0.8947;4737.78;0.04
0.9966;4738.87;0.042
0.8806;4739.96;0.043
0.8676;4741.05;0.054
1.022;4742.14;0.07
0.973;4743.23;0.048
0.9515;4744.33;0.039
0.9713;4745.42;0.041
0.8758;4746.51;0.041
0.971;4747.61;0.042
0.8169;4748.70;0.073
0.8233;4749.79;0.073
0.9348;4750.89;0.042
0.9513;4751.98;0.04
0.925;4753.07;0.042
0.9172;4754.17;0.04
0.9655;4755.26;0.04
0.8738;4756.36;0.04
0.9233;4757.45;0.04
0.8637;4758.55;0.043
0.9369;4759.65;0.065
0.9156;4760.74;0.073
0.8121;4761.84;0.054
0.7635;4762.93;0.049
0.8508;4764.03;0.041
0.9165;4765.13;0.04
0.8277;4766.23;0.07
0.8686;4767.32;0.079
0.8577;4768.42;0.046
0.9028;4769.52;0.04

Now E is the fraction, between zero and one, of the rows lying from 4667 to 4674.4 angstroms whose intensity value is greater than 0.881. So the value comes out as 0.0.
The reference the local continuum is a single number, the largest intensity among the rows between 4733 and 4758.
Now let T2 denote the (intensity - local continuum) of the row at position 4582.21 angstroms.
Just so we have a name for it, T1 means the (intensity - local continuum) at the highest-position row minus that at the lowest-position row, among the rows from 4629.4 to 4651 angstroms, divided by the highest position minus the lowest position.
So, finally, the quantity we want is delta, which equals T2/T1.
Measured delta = 19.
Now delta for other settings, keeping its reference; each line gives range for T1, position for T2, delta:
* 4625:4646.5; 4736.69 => 28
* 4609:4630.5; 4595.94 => -141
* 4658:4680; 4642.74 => -123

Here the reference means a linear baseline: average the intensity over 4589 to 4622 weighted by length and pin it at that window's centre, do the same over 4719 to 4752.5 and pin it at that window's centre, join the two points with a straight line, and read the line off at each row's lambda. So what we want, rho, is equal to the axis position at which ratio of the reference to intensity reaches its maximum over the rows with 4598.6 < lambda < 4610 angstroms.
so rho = 4601.24 angstroms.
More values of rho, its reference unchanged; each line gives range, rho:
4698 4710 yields 4708.41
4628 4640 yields 4638.47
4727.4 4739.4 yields 4732.33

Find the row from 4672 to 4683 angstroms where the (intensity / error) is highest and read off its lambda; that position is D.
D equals 4679.23 angstroms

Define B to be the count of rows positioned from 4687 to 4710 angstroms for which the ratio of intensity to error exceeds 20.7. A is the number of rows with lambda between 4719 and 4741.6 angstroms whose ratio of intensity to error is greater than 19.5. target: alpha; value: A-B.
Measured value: 2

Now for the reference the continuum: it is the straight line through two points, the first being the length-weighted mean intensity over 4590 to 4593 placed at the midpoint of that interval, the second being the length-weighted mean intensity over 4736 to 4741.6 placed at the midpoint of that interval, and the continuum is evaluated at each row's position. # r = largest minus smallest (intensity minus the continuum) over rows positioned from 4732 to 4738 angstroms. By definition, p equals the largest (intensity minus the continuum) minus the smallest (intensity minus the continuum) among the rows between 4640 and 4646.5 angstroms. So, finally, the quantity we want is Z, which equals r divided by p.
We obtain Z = 1.59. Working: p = 0.06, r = 0.100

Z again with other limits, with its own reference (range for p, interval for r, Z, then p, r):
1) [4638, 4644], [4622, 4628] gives 1.35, 0.05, 0.070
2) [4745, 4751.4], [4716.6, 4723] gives 1.61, 0.16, 0.250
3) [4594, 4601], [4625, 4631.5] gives 0.84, 0.10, 0.085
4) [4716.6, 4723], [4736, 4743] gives 0.62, 0.25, 0.154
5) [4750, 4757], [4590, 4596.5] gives 1.11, 0.09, 0.102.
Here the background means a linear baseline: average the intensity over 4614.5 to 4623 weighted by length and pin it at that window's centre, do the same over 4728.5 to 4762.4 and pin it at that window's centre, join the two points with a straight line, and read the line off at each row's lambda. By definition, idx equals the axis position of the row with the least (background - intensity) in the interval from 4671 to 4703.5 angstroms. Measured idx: 4695.42 angstroms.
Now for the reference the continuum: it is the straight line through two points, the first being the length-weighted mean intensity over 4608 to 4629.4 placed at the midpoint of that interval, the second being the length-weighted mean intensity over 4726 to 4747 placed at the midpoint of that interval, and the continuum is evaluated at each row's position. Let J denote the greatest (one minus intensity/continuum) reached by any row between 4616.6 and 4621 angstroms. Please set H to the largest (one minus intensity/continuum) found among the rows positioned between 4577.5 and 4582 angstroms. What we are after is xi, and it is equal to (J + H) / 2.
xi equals 0.115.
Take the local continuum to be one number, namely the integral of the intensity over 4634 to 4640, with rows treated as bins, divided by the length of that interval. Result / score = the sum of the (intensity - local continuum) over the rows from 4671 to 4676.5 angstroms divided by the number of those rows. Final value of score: -0.03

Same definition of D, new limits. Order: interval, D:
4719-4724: 4719.27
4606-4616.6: 4607.60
